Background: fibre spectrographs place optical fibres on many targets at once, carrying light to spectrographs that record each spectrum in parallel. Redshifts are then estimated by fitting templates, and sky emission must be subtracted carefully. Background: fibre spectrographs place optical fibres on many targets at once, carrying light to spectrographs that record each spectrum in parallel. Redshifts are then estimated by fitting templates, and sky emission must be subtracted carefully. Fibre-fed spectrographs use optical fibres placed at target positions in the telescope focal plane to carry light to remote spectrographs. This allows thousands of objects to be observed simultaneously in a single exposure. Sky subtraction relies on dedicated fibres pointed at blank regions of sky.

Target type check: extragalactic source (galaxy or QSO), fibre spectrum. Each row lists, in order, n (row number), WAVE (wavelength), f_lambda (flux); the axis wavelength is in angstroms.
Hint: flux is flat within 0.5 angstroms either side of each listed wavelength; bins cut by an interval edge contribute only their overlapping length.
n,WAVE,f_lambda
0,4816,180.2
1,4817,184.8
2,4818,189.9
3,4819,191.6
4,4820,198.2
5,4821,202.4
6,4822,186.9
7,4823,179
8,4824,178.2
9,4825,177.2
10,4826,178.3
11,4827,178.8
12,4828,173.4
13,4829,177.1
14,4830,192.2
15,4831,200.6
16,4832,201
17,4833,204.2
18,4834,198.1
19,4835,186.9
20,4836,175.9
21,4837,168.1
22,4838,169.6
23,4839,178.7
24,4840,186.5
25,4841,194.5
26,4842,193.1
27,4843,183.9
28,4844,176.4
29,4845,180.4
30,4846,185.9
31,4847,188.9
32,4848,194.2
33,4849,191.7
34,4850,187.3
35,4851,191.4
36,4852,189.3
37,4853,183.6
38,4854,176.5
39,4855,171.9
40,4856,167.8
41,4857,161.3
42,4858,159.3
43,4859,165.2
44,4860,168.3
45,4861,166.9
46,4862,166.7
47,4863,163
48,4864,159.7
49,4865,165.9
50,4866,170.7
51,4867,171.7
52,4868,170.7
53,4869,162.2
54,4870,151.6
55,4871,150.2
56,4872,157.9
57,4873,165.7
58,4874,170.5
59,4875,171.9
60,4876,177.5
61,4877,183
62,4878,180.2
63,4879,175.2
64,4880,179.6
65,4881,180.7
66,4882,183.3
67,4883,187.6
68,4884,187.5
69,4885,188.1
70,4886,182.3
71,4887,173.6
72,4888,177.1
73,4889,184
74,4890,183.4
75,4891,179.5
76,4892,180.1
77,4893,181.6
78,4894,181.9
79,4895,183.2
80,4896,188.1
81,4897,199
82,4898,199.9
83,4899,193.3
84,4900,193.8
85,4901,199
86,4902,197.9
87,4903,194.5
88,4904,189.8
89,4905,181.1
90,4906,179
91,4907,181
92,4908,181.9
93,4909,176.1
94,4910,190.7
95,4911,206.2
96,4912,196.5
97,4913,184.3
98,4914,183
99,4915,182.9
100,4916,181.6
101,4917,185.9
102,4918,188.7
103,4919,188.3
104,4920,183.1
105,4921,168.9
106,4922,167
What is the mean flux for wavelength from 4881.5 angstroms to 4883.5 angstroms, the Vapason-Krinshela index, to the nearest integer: 185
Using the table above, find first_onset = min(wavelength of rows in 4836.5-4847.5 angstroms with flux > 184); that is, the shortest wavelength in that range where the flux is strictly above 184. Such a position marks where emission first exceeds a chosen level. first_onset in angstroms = 4840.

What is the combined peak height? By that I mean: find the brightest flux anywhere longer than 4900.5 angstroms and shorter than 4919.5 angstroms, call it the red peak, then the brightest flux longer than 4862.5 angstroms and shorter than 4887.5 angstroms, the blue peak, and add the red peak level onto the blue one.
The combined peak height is 394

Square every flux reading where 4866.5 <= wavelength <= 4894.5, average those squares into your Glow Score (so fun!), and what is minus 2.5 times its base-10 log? -11.23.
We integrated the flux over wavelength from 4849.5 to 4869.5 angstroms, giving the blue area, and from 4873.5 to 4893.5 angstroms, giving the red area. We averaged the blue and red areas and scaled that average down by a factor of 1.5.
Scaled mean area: 2342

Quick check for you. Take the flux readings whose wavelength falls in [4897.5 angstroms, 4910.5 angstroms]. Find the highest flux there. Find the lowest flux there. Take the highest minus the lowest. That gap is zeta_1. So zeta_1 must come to 24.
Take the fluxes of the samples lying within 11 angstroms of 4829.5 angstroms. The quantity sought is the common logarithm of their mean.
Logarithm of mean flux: 2.27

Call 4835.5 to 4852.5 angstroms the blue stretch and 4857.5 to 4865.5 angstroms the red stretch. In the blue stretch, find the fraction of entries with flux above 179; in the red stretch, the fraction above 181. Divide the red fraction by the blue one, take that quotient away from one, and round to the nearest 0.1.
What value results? 1.0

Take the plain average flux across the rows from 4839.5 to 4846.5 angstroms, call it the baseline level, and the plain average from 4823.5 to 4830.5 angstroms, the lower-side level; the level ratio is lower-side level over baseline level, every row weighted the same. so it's 0.97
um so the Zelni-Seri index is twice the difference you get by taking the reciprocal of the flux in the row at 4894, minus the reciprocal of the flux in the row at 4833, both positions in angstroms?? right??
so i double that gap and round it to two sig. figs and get 0.0012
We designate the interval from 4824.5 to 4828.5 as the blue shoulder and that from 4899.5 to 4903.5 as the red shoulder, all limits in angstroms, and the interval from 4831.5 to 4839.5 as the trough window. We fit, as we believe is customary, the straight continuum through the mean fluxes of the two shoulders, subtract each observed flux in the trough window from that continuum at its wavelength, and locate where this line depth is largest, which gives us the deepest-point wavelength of 4837 angstroms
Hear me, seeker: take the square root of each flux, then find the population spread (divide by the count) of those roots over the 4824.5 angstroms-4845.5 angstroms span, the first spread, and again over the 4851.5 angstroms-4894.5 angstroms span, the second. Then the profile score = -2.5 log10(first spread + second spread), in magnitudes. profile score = 0.29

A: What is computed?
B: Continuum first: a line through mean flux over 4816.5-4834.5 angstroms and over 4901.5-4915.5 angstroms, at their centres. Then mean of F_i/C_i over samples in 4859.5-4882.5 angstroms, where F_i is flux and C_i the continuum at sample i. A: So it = 0.901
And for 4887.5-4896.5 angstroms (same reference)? 0.970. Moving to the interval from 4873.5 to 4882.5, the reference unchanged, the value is 0.948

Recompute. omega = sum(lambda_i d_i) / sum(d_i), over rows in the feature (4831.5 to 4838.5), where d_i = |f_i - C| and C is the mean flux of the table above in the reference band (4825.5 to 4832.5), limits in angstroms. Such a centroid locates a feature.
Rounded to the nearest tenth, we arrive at 4835.0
